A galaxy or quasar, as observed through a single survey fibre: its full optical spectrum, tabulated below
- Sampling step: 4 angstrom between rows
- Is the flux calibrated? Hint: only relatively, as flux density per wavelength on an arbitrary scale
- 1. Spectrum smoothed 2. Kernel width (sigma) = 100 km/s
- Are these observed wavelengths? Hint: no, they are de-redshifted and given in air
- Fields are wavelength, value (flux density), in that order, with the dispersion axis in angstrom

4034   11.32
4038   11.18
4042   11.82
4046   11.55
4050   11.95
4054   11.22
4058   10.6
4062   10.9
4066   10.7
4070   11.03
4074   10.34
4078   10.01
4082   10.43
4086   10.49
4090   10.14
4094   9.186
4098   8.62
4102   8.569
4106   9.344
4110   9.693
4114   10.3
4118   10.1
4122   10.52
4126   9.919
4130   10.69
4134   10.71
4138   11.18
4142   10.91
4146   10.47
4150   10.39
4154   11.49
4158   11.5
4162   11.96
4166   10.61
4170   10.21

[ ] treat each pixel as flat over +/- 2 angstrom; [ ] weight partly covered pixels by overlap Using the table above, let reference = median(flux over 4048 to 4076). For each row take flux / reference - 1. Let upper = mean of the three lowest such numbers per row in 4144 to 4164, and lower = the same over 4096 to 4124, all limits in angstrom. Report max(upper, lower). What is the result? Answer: -0.01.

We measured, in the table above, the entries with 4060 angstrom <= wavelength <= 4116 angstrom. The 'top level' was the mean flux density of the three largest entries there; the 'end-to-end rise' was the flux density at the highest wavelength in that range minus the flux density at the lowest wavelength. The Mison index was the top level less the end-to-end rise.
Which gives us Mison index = 11.5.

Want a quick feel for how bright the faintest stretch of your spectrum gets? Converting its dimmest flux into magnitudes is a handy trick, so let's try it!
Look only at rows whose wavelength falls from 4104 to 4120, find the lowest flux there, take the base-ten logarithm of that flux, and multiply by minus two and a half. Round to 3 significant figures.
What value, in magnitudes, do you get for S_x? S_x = -2.43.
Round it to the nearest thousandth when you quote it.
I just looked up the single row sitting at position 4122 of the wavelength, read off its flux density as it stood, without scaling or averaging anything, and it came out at 10.520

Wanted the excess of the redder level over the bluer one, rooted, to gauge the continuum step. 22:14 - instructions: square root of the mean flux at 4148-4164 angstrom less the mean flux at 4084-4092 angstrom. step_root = 1.0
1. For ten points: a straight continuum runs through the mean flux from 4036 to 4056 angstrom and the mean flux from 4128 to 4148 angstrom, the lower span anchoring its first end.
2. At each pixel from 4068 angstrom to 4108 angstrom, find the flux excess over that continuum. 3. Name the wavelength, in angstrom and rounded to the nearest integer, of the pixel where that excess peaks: 4070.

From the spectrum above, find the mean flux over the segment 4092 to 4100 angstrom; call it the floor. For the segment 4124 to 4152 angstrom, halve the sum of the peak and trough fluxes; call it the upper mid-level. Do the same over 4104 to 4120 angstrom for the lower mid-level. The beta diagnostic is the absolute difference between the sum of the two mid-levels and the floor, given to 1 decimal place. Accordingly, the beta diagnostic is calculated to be 11.5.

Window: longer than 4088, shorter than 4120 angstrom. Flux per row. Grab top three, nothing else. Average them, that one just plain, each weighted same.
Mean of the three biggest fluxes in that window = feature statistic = 10.2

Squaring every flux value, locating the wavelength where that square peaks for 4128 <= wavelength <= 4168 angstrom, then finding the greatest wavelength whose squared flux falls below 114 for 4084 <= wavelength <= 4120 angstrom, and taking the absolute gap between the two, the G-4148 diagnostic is 44 angstrom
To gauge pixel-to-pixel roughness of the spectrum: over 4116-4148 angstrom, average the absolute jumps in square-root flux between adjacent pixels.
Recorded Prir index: 0.0659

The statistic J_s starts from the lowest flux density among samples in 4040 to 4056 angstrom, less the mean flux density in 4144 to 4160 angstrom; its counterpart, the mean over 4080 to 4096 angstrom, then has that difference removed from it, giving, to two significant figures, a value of 9.8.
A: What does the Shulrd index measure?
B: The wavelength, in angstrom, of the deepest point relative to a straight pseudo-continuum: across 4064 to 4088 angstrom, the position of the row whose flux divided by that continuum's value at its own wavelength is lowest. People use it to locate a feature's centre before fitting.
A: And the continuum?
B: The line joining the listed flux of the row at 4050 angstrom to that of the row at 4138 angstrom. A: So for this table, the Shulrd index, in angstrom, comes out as 4078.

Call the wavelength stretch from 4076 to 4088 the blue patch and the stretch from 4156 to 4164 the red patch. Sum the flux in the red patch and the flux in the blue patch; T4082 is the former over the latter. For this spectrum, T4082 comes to 0.8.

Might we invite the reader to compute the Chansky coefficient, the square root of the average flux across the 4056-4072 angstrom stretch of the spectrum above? 3.29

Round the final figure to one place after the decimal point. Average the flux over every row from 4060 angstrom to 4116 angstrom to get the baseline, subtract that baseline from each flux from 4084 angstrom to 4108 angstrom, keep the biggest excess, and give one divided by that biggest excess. 2.0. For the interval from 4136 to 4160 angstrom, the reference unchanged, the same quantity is 0.7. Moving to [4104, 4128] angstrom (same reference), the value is 1.9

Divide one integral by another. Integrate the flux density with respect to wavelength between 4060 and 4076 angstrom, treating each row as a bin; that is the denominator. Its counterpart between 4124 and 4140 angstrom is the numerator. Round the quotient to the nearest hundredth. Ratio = 0.99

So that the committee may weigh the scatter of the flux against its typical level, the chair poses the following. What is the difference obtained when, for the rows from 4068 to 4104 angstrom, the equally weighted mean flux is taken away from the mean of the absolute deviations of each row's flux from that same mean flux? -9.2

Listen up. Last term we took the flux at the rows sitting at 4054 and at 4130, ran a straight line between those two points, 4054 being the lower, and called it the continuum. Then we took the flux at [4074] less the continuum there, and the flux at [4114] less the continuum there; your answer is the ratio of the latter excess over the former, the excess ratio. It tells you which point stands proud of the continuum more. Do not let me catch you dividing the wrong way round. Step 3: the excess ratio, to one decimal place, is 0.7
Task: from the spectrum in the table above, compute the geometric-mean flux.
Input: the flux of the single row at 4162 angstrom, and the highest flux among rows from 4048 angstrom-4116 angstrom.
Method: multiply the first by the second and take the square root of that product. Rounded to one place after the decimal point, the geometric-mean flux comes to 12.0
